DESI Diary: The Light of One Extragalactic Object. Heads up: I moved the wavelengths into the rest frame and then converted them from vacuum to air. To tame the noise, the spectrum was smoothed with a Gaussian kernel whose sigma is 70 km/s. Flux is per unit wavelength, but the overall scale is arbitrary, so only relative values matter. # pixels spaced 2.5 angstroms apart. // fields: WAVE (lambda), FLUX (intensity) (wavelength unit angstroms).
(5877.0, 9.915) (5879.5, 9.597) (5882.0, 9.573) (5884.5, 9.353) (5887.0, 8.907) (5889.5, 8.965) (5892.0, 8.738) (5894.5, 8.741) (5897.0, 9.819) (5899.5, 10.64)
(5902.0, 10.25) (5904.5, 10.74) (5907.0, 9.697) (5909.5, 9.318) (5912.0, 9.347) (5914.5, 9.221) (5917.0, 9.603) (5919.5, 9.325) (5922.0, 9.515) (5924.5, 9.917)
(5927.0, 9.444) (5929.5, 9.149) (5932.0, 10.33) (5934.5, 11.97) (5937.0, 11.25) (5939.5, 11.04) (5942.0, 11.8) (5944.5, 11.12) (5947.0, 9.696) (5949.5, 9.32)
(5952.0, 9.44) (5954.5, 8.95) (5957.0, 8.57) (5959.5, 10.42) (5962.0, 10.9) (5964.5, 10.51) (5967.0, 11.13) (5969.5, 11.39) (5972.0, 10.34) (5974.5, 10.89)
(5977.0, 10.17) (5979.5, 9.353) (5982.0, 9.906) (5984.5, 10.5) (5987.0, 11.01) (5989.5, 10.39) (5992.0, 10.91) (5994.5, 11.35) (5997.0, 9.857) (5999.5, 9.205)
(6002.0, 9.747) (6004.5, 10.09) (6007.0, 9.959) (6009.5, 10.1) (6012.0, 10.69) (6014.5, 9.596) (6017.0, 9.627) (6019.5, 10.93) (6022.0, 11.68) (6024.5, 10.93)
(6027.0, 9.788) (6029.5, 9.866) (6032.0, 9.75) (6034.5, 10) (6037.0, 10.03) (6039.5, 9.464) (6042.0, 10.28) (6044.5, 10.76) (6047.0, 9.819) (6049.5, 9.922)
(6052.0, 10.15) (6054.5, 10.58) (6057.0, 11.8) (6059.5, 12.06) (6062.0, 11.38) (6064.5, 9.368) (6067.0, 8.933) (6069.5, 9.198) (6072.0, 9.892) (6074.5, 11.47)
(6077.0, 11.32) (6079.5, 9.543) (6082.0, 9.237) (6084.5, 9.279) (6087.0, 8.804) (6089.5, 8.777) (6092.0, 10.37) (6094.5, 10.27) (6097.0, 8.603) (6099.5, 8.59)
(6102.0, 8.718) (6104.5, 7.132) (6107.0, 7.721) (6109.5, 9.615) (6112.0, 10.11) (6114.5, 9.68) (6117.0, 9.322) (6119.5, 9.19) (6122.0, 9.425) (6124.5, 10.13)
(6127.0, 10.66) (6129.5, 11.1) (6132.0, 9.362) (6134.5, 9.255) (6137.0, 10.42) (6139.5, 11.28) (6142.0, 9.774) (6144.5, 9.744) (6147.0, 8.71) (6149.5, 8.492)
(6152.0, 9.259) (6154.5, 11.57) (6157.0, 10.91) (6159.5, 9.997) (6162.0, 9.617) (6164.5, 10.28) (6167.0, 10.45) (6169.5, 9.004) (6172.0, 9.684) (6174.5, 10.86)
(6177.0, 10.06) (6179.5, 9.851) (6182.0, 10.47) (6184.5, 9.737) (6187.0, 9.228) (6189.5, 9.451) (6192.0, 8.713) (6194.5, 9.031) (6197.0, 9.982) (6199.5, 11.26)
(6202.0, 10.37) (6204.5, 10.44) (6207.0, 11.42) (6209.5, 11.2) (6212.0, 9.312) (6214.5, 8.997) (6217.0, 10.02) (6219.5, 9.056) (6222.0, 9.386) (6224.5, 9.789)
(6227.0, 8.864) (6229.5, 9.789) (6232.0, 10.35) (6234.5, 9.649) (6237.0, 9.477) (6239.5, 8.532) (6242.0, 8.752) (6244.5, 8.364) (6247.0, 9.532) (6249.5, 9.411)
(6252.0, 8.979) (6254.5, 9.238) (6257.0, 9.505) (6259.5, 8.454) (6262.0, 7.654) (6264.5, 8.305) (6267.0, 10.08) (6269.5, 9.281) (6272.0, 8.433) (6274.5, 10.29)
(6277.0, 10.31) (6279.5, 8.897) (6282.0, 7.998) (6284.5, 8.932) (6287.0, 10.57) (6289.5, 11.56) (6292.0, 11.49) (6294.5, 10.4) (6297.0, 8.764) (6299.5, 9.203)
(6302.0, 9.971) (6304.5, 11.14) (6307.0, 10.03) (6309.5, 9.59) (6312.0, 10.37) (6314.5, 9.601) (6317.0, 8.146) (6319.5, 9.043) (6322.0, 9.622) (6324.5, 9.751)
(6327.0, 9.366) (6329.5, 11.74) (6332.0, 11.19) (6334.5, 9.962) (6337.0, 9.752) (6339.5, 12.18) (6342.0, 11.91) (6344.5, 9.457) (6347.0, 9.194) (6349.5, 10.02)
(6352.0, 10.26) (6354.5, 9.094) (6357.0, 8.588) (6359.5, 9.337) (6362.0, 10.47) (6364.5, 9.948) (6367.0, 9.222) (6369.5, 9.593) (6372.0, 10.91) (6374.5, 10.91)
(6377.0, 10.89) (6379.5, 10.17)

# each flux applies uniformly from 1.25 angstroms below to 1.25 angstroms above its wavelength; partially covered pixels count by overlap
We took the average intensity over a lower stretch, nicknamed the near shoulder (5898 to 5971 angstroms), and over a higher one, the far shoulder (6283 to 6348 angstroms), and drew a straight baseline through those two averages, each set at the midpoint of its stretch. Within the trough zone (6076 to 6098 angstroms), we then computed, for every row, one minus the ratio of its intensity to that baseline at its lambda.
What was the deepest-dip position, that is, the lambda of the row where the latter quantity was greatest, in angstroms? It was 6097.0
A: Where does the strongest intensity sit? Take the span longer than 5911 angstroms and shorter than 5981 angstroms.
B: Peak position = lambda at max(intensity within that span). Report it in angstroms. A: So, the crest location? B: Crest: 5934.5 angstroms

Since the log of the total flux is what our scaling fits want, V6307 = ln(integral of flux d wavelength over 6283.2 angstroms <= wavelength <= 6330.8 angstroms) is 6.16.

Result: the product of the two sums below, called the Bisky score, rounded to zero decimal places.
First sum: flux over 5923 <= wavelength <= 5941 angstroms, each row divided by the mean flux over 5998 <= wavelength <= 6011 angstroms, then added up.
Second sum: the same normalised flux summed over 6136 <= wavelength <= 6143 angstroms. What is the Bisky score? 24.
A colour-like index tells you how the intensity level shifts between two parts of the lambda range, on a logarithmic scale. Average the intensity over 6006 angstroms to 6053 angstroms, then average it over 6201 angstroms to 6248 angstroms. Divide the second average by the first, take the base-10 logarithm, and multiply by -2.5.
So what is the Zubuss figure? 0.06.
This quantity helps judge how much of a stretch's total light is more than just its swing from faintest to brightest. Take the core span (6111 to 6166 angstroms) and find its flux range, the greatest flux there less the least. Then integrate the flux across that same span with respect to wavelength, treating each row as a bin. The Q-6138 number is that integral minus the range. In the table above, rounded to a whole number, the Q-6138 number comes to 543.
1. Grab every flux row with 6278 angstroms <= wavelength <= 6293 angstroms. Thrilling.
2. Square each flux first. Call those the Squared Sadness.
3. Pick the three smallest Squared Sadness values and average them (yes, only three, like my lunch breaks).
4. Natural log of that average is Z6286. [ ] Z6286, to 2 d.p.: 4.31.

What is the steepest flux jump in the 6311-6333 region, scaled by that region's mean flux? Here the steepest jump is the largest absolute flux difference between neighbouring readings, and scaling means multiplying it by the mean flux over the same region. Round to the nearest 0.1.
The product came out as 23.4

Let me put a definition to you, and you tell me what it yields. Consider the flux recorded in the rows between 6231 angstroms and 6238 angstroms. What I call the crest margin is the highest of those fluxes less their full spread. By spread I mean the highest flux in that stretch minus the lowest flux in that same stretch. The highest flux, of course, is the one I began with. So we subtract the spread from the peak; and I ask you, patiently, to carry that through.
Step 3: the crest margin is 9.5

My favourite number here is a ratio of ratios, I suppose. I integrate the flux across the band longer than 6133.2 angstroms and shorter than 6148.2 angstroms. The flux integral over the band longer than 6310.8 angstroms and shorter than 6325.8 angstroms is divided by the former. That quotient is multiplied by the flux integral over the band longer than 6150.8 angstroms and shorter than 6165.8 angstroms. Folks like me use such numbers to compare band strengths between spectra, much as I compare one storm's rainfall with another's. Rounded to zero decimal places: 147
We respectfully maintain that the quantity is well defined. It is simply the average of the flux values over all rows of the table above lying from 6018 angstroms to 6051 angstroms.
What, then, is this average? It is 10.2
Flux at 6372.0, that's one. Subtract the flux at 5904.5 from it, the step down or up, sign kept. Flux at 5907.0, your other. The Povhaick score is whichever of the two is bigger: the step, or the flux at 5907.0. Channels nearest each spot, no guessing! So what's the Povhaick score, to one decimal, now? 9.7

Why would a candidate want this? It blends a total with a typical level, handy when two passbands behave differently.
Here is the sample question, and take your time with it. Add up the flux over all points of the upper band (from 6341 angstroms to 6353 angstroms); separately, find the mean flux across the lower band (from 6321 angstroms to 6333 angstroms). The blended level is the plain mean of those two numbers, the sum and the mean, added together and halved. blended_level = 30.6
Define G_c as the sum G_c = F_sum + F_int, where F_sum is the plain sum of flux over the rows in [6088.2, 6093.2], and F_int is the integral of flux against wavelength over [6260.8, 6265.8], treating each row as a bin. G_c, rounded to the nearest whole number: 59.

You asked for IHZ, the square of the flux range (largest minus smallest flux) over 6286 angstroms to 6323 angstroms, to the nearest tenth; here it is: 11.7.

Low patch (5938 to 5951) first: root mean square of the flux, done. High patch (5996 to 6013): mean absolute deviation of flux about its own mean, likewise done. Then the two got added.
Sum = 10.9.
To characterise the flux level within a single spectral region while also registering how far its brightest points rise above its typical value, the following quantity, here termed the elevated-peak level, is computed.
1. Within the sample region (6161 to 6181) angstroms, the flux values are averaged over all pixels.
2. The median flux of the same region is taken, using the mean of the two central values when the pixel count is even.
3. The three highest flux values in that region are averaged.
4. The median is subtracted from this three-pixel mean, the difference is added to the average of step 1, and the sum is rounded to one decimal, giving 10.6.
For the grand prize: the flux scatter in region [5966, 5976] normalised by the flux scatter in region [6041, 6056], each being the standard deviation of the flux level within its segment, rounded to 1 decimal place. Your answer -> 1.2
